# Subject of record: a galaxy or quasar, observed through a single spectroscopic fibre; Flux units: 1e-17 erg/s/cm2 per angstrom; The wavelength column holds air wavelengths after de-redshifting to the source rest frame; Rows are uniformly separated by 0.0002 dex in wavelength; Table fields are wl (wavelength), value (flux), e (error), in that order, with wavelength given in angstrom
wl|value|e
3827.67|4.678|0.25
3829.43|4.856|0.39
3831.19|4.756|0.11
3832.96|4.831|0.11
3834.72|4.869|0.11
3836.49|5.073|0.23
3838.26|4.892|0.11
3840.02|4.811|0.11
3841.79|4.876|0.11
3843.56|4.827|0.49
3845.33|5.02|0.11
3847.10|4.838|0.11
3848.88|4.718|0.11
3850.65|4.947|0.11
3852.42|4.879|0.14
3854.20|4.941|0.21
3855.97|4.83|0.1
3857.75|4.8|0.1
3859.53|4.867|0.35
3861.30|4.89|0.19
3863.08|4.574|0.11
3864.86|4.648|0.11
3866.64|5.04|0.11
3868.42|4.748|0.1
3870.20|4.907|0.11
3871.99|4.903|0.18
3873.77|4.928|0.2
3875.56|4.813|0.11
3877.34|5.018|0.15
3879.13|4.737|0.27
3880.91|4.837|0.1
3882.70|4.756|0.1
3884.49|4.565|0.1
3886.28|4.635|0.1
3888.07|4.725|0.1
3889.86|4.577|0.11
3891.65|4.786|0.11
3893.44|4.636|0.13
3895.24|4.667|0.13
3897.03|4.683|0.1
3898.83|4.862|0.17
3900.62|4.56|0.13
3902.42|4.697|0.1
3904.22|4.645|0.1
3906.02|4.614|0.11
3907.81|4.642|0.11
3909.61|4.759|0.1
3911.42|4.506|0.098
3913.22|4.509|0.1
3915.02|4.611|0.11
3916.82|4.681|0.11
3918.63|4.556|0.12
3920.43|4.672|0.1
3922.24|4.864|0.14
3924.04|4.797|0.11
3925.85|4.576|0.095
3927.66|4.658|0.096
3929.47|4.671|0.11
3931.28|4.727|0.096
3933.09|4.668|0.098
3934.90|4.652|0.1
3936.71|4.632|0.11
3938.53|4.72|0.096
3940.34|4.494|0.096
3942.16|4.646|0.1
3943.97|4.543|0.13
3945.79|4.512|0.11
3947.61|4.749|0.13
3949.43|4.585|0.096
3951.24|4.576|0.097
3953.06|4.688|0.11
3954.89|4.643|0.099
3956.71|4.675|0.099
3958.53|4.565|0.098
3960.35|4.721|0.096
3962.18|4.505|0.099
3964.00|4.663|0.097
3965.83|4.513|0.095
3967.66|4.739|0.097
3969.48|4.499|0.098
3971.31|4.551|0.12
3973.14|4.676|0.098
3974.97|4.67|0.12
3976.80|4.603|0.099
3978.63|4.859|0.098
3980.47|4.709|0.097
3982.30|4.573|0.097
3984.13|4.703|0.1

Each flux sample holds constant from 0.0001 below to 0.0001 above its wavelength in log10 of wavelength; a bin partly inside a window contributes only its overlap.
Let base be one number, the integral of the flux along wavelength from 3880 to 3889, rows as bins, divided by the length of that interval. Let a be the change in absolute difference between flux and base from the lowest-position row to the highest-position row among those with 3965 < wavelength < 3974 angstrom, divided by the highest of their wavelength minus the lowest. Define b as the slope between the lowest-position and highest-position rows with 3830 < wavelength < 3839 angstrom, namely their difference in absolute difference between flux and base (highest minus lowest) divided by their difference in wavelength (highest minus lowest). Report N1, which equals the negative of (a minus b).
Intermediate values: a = -0.022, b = 0.019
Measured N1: 0.042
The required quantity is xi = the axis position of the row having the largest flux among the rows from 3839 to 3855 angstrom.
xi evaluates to 3845.33 angstrom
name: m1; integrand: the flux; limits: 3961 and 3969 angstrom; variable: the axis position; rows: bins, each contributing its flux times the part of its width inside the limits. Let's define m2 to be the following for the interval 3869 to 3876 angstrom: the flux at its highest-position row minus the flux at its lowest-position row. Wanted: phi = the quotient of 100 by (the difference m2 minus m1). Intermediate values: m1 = 36.8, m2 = -0.1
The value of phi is -2.71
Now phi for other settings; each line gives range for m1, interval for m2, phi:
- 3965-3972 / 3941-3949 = -3.13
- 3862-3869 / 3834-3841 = -3.00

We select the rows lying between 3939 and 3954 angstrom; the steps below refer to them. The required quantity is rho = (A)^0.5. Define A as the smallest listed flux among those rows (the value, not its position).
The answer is 2.12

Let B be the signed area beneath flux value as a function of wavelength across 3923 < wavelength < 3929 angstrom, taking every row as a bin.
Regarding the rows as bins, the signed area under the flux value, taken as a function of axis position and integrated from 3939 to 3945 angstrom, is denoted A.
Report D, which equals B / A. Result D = 1.02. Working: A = 27.4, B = 28.1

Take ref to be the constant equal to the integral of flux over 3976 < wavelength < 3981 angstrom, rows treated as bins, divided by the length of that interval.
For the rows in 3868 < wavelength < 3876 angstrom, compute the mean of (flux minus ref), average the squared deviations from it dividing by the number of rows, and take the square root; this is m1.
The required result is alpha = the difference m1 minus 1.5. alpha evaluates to -1.43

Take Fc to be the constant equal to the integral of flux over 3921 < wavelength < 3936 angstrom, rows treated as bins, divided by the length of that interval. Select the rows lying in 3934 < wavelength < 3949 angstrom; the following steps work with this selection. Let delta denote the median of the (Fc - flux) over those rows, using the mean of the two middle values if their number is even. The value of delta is 0.062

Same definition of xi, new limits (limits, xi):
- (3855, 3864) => 3861.30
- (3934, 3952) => 3947.61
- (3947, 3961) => 3947.61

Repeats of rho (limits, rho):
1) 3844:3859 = 2.17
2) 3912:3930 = 2.12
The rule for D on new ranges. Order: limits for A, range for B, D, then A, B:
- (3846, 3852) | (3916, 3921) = 0.80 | 29.1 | 23.2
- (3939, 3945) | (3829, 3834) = 0.88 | 27.4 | 24.1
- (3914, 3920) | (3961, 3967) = 0.99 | 27.7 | 27.4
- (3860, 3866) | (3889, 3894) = 0.82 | 28.4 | 23.4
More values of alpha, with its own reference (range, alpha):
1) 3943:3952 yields -1.42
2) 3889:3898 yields -1.43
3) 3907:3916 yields -1.41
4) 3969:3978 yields -1.43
